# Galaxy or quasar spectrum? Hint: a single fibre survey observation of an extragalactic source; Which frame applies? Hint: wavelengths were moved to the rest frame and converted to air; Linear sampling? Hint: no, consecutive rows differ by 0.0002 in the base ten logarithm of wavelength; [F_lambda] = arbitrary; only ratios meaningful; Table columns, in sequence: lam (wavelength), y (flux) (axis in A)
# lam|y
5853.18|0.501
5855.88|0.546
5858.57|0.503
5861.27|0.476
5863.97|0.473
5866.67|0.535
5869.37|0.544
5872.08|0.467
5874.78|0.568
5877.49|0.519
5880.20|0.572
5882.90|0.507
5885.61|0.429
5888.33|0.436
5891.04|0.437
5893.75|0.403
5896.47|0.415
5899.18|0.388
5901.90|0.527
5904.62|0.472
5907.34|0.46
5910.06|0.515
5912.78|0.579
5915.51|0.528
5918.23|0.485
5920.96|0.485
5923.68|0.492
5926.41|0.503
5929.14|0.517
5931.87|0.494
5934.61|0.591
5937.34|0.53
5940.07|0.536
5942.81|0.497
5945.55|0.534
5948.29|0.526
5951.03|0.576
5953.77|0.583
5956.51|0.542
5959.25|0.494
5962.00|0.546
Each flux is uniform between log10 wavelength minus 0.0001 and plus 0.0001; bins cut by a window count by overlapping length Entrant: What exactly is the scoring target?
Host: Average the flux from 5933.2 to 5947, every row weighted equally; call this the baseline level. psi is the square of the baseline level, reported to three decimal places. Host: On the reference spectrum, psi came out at 0.289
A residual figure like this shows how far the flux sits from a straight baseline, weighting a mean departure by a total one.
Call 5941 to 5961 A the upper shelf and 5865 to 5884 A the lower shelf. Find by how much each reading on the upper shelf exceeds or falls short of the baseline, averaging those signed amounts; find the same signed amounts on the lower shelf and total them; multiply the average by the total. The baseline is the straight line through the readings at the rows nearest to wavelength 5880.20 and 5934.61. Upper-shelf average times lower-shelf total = 0.017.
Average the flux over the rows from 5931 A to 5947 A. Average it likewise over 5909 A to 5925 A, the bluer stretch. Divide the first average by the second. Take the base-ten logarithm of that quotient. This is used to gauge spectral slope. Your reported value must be 0.01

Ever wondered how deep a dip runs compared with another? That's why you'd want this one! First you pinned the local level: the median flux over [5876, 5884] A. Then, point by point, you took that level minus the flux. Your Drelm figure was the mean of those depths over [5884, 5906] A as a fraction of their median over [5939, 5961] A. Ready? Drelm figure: -5.0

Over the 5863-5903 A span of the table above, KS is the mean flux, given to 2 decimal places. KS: 0.48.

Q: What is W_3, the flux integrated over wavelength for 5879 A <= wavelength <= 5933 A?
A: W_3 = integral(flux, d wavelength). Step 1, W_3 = 26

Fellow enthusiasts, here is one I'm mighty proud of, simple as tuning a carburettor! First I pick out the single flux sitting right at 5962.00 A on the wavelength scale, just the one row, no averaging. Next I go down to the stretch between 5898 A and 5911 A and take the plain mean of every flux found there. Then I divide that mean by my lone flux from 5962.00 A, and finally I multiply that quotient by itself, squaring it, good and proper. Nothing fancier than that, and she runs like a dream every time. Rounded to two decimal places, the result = 0.75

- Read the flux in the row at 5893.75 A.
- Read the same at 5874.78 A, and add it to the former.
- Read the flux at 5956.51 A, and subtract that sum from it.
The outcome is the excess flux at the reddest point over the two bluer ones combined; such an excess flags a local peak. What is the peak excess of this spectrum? -0.429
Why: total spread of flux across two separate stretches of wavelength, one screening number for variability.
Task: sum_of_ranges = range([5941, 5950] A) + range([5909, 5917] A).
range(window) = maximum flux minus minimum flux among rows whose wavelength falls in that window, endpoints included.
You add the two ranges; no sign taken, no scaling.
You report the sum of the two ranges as 0.10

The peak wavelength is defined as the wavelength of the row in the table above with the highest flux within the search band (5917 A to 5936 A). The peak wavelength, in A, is 5934.61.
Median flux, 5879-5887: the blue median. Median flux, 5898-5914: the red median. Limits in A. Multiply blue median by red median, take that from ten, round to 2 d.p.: 9.75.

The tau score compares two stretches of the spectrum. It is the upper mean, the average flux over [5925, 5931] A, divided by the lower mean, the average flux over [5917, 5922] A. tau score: 1.05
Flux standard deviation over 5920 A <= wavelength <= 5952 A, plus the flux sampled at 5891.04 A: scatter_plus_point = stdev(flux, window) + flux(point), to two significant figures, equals 0.47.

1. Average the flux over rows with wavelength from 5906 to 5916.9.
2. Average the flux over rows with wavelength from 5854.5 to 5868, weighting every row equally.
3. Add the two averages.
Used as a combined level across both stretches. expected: 1.027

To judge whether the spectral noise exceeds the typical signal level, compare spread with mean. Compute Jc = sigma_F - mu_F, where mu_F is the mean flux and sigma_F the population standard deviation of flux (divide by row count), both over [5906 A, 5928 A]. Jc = -0.472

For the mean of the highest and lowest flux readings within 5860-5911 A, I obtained 0.480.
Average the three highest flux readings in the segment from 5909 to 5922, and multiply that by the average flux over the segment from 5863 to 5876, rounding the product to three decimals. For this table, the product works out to 0.280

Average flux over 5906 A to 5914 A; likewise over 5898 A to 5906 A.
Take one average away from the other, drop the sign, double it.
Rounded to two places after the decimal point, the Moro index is 0.11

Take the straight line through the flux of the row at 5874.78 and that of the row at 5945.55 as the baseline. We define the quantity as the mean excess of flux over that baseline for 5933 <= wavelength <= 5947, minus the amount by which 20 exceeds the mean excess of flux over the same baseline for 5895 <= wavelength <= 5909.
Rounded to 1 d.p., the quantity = -20.1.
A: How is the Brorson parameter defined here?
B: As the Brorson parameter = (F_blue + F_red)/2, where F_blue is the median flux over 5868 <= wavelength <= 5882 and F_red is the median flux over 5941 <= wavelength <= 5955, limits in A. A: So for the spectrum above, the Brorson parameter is 0.539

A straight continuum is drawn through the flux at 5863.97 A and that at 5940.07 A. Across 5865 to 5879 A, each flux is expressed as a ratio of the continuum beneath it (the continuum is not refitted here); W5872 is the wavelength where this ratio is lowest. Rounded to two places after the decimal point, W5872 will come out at 5872.08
